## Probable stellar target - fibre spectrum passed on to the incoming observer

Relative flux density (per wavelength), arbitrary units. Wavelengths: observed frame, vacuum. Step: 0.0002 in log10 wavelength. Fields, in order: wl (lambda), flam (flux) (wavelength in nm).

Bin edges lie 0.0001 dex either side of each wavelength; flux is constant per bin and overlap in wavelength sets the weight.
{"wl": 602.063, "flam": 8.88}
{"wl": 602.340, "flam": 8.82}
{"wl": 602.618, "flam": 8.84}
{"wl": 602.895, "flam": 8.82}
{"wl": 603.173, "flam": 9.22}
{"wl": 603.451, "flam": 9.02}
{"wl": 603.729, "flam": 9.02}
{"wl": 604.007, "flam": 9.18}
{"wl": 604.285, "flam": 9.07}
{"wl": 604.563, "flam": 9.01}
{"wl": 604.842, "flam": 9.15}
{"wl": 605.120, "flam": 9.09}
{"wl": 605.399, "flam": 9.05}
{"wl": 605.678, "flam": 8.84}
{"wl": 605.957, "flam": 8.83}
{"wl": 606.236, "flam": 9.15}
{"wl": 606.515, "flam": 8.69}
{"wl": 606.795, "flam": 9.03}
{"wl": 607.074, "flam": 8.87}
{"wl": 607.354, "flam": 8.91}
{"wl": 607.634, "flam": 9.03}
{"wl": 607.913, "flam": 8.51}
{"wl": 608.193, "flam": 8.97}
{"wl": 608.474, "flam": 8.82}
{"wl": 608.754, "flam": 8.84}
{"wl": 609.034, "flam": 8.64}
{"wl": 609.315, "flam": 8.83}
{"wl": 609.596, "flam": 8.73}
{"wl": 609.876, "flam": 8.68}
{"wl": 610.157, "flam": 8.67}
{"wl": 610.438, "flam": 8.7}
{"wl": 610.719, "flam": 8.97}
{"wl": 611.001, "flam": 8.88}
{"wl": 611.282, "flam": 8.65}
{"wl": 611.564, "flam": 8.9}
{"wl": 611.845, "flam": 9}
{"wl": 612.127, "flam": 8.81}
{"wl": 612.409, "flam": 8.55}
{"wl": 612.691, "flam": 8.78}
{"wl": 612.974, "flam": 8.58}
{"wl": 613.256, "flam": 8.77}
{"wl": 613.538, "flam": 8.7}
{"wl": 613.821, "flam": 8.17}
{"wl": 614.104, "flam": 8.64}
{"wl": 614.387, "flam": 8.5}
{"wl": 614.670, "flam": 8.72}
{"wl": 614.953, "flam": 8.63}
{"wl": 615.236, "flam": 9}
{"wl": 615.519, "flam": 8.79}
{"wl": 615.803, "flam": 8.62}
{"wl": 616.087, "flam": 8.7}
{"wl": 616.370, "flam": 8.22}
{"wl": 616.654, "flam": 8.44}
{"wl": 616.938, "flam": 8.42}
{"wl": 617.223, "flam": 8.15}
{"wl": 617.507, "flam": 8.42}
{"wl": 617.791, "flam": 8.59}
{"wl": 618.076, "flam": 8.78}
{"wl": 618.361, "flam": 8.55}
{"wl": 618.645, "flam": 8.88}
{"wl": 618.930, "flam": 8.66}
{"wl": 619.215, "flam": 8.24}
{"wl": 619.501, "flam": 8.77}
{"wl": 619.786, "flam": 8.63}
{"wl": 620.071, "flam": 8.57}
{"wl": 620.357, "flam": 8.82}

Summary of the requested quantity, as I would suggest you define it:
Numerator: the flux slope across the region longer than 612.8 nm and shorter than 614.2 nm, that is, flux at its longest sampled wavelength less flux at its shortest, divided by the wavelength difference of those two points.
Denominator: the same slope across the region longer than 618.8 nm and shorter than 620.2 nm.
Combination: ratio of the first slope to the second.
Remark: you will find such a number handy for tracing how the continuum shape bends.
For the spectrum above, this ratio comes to -1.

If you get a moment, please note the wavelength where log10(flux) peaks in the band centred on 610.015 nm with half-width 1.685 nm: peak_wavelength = 610.719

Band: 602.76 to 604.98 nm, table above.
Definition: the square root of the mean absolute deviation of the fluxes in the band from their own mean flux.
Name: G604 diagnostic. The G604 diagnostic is 0.31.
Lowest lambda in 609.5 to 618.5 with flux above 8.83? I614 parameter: 610.719 nm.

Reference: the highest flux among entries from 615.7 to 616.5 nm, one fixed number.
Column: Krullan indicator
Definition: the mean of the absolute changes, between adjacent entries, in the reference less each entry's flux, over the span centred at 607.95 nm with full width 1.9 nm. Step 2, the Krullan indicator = 0.22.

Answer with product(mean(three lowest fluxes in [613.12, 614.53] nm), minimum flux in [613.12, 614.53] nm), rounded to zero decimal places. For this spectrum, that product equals 69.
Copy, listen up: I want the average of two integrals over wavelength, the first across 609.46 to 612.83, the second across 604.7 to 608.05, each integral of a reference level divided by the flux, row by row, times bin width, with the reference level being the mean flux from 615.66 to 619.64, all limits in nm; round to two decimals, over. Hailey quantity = 3.24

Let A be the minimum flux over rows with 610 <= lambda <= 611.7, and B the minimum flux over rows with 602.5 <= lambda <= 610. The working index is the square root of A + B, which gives 4.142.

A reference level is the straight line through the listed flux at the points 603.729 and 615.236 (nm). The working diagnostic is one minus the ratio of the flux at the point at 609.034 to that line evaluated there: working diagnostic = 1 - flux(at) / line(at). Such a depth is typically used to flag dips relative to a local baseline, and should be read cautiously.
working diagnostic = 0.04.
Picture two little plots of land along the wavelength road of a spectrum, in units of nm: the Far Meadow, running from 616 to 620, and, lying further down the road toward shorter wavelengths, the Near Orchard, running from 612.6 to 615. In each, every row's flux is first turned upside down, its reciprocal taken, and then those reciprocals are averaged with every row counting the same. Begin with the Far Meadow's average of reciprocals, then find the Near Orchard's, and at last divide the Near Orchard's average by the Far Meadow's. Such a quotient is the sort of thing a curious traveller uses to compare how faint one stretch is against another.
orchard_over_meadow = 0.991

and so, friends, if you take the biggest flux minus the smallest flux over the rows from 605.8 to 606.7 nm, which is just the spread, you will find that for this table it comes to 0.46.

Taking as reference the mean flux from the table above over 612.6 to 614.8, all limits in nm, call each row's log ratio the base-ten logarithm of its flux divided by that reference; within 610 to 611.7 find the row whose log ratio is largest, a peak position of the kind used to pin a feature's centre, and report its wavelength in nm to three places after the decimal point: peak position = 610.719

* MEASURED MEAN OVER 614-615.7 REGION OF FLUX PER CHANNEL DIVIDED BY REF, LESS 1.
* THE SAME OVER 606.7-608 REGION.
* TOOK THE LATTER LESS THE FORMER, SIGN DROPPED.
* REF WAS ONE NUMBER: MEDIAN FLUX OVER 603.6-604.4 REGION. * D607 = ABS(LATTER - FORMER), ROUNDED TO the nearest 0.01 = 0.02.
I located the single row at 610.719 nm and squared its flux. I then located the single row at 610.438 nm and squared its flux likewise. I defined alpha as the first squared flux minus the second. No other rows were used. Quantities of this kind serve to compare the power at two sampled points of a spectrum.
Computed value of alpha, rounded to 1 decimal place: 4.8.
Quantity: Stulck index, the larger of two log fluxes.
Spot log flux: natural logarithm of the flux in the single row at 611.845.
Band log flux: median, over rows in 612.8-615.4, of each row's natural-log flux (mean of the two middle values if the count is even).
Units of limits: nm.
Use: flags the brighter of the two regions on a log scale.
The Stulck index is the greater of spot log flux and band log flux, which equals 2.20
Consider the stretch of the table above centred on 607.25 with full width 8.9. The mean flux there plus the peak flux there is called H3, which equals 18.1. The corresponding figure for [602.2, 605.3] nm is 18.2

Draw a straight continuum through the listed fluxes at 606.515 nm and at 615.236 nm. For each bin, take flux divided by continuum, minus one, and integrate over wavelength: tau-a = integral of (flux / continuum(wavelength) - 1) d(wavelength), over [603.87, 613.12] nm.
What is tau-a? 0.11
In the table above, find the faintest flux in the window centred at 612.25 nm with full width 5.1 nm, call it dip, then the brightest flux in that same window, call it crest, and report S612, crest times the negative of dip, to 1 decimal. -73.5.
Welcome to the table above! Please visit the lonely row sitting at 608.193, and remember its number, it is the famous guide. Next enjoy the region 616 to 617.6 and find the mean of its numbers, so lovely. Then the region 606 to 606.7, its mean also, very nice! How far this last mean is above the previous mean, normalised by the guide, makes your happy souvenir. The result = 0.059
